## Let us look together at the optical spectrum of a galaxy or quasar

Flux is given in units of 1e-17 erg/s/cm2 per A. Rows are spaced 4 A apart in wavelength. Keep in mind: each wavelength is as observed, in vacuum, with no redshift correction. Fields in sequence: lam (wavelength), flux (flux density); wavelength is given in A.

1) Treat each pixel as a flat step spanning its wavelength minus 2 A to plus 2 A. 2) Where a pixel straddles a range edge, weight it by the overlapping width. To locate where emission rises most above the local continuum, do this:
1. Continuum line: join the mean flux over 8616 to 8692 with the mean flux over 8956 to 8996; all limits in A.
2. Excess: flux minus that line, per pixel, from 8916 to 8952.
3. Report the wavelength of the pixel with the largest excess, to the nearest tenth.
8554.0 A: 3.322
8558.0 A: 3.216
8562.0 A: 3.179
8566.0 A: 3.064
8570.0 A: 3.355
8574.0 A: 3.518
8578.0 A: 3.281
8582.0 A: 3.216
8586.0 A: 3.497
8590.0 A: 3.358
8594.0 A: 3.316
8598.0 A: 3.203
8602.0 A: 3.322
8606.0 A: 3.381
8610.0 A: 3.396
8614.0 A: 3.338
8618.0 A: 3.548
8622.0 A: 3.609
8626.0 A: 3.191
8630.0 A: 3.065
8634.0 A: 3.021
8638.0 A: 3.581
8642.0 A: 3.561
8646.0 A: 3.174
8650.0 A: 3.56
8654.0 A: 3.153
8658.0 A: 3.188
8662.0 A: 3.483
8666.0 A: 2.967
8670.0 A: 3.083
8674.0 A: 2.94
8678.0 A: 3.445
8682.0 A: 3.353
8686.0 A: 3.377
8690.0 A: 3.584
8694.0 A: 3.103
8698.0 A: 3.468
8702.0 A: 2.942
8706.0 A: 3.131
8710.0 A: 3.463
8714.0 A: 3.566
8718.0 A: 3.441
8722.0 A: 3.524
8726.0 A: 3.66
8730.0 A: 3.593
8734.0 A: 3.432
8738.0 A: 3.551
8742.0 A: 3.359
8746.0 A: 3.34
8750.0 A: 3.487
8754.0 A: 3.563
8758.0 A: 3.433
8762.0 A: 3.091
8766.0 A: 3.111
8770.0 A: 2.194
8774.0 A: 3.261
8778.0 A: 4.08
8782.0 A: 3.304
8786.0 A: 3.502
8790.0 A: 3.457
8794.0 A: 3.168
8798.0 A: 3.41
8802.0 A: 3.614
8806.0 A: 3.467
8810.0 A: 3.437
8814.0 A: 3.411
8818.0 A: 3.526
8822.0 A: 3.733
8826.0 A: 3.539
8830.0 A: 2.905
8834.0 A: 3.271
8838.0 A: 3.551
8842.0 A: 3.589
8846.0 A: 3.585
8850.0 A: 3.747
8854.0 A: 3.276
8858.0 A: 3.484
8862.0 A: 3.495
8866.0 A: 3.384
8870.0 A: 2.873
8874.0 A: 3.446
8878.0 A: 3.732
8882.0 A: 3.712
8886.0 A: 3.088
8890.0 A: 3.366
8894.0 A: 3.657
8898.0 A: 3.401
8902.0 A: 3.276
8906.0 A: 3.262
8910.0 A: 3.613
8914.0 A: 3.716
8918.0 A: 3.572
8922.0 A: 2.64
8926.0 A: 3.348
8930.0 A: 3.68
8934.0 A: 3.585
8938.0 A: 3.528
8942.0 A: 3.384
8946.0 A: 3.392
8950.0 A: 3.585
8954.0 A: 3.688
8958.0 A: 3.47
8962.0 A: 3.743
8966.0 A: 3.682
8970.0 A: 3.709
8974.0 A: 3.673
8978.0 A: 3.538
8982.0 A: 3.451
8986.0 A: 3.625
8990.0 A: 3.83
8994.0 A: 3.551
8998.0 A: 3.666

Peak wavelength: 8930.0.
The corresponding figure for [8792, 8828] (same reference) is 8822.0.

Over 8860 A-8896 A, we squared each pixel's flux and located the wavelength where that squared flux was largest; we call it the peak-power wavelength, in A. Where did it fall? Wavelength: 8878.0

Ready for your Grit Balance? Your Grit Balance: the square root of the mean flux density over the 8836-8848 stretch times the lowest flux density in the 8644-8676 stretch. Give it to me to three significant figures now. 3.24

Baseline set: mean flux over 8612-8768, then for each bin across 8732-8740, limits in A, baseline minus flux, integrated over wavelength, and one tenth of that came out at -0.12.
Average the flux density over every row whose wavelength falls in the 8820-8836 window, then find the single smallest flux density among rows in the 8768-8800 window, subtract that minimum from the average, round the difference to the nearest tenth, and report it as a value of 1.2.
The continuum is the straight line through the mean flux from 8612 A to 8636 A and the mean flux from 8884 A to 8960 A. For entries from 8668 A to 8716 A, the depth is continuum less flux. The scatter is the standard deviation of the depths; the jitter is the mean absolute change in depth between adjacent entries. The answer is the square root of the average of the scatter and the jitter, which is 0.50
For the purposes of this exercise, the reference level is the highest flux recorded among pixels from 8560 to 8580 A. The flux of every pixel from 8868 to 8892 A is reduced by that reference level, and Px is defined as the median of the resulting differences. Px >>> -0.11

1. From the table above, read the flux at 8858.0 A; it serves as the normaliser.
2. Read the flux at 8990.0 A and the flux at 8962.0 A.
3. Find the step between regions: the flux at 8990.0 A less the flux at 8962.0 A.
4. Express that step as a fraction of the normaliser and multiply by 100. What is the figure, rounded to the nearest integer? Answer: 2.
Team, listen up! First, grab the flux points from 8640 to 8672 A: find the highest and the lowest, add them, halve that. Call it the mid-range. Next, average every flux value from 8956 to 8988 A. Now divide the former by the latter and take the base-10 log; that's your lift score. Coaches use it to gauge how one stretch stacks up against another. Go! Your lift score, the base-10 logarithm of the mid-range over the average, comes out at -0.044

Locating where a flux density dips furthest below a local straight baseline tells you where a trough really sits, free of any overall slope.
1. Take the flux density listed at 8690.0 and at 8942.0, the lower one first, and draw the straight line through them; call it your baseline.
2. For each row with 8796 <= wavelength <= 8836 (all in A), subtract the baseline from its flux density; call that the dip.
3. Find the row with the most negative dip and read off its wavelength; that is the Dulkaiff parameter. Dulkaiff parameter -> 8830.0 A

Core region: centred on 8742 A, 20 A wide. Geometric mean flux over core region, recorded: 3.43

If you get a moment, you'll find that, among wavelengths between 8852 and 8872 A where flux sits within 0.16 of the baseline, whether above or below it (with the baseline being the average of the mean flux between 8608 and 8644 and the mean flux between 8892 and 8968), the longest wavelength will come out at 8866.0 A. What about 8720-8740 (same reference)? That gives 8738.0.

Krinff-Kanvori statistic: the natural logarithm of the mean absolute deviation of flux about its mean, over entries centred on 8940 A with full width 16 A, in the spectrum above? -2.47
